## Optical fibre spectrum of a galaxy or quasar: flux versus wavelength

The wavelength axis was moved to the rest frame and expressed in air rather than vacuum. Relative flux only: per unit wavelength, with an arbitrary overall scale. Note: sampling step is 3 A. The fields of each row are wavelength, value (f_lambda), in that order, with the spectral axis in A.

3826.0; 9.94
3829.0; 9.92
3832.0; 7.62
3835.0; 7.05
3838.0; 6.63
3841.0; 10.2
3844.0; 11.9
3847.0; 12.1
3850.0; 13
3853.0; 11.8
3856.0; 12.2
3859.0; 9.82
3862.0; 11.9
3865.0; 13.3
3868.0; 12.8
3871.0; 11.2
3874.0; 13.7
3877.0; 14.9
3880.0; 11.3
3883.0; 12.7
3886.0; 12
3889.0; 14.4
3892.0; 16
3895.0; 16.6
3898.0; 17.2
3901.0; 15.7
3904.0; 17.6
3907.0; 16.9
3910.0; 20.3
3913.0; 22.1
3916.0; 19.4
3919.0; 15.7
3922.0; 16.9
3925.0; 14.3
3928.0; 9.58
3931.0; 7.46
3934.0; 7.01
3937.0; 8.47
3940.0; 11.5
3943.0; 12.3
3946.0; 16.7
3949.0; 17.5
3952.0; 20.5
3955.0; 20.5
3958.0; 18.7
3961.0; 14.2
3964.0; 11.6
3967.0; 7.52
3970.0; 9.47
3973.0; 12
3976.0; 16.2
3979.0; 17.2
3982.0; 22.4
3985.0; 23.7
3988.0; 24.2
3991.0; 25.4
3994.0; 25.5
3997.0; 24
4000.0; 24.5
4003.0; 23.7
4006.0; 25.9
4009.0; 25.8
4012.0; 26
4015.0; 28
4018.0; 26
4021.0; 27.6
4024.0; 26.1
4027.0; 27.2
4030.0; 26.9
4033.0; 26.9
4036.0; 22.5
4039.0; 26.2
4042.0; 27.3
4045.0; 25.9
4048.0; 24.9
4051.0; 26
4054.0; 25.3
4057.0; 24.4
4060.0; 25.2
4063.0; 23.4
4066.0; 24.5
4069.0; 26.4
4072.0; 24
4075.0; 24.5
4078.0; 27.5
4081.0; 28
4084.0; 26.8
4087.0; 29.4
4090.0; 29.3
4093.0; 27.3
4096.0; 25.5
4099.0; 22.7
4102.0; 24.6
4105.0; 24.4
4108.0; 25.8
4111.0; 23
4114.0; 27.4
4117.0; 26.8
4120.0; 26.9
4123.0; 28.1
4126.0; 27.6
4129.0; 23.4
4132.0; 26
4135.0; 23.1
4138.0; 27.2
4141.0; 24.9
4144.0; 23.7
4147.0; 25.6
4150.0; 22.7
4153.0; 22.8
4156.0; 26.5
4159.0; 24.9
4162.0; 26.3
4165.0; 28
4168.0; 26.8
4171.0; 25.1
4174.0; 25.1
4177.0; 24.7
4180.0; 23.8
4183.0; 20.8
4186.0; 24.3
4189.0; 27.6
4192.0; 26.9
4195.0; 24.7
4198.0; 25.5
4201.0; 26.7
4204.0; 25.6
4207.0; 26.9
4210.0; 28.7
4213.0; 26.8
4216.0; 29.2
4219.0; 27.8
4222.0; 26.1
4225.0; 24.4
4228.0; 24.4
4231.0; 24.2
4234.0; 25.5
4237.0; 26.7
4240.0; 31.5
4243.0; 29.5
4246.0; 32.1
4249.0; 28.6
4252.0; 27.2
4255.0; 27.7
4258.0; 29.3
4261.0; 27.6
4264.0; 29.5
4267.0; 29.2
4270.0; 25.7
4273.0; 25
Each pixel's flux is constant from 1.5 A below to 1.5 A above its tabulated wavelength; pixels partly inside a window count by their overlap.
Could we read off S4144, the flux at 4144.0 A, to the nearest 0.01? 23.70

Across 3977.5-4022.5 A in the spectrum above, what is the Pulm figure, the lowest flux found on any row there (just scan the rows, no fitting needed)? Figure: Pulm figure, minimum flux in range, 17.2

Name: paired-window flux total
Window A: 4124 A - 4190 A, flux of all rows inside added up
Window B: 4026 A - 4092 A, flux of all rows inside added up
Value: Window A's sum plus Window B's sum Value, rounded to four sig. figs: 1123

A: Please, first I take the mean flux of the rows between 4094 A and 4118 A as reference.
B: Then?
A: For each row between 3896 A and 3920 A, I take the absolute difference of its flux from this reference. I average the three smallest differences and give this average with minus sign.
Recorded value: -4.4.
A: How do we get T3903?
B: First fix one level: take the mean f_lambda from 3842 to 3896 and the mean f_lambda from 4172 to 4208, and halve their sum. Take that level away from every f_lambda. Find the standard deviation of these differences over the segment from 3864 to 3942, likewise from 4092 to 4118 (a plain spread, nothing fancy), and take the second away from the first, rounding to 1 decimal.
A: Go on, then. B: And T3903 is 2.1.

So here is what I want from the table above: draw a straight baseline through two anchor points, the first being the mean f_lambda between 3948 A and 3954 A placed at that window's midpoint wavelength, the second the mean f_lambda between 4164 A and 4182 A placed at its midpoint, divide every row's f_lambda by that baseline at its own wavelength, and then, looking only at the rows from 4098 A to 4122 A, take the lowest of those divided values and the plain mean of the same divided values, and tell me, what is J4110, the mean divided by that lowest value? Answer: 1.10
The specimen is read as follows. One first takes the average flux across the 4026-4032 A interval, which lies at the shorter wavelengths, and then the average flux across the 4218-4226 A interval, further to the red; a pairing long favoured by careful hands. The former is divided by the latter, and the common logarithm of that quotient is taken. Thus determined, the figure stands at 0.02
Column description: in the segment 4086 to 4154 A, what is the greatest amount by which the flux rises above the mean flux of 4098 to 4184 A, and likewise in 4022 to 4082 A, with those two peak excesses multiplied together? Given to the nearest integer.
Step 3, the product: 12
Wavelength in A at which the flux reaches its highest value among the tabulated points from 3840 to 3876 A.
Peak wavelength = 3874.0 A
